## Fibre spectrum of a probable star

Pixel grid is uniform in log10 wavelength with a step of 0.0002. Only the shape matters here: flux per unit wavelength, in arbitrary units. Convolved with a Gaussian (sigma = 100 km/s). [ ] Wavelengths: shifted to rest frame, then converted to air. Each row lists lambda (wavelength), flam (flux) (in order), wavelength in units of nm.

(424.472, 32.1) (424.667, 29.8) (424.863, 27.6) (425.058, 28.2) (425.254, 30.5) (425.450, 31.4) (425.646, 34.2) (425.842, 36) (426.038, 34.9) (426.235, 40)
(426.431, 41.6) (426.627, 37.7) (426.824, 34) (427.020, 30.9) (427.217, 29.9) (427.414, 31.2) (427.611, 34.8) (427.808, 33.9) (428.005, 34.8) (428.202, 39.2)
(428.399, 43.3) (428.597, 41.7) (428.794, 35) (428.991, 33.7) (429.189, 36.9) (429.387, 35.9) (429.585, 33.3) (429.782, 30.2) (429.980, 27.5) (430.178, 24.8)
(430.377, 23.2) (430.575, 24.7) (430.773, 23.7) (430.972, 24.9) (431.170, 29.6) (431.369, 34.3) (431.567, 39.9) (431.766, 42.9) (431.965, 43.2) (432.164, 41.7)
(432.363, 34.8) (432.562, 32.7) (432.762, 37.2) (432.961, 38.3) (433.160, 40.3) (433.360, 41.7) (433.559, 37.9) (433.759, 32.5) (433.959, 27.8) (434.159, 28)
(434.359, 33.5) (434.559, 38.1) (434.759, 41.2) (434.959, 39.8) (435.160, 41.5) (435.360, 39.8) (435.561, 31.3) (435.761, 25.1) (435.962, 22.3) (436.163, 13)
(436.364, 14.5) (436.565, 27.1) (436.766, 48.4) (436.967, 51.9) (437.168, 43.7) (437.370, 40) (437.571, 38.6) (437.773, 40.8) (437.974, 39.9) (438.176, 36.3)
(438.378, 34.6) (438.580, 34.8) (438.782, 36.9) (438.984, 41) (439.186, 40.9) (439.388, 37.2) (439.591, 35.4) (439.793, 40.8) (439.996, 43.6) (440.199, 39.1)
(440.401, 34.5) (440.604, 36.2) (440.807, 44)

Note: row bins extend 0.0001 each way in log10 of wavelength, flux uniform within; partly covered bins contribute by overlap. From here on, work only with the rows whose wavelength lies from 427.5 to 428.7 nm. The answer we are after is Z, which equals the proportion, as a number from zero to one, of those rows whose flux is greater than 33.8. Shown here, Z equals 1.0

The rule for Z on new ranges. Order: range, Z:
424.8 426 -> 0.3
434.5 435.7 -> 0.8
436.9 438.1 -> 1.0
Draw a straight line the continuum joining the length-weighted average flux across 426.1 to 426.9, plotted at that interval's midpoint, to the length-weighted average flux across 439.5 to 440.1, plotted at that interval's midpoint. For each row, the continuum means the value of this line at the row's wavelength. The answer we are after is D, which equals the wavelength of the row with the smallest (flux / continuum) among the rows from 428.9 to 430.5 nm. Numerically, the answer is 430.377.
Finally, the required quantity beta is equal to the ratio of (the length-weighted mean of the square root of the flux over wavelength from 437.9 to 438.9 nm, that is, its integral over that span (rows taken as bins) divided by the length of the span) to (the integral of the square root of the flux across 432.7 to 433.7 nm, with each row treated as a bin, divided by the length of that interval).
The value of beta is 0.97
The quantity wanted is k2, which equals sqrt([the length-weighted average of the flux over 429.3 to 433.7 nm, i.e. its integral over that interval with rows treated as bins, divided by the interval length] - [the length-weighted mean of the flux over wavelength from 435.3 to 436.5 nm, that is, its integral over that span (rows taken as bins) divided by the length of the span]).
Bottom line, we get 3.1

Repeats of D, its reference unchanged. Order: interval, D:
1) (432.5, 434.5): 433.959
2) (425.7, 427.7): 427.217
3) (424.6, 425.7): 424.863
